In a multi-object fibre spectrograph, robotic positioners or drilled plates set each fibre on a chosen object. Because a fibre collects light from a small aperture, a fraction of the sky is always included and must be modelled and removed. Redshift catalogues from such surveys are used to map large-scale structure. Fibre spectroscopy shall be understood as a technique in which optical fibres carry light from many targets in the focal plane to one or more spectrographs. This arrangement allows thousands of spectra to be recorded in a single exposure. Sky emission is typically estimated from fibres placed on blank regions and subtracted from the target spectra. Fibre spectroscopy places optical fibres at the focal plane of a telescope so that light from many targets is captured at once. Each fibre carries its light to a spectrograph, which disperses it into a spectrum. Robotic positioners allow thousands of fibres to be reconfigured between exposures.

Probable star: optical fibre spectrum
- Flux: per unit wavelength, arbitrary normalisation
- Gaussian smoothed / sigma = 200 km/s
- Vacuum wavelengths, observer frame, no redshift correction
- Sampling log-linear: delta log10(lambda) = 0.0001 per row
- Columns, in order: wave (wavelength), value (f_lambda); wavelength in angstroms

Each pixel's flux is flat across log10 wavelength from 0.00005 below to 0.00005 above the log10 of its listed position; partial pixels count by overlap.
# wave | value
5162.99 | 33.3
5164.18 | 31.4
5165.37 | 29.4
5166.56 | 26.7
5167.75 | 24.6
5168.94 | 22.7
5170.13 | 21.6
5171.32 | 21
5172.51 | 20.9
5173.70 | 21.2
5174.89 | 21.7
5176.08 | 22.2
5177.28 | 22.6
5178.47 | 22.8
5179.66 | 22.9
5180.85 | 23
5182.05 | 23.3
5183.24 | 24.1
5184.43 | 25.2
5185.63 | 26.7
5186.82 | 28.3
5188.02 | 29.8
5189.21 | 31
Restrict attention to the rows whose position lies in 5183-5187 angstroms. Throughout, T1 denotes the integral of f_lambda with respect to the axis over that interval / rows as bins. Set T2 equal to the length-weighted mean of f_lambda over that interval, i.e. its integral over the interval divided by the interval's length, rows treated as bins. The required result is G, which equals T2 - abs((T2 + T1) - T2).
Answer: -78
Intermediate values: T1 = 104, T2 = 26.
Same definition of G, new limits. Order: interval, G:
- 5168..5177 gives -174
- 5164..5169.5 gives -120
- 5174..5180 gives -112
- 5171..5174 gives -42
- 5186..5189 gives -58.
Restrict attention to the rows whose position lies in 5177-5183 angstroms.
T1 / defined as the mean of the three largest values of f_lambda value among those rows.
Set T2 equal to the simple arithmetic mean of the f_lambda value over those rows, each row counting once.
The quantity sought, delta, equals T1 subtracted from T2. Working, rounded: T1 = 23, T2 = 22.9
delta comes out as -0.1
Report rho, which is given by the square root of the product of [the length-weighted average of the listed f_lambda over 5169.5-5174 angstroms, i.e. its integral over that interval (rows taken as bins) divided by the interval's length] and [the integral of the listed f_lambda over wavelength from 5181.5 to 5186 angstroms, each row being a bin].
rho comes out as 48.59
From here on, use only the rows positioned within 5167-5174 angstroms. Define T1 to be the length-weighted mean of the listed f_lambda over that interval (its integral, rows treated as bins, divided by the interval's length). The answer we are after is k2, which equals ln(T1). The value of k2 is 3.10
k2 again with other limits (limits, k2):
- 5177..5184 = 3.14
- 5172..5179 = 3.09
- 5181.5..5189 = 3.28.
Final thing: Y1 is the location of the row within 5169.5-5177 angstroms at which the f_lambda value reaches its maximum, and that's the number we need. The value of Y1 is 5176.08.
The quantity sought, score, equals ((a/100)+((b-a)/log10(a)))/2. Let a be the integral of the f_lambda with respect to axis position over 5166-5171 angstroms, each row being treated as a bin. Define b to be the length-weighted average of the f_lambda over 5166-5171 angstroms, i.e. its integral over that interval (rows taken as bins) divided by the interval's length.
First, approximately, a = 119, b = 23.7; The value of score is -22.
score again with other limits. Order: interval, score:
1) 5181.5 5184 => -10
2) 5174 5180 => -26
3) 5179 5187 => -37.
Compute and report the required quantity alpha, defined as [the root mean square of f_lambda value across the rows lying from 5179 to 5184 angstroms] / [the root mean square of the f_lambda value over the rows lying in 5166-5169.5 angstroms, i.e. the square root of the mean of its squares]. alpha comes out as 0.94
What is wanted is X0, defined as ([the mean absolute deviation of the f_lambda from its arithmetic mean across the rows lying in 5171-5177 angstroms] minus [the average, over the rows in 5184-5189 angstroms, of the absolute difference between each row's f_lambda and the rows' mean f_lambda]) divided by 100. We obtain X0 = -0.011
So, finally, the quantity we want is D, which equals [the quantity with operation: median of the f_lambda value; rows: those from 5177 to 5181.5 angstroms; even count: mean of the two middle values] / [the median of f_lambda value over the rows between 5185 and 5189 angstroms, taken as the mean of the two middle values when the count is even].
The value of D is 0.81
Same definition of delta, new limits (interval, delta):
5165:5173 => -3.1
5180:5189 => -2.5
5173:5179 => -0.4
